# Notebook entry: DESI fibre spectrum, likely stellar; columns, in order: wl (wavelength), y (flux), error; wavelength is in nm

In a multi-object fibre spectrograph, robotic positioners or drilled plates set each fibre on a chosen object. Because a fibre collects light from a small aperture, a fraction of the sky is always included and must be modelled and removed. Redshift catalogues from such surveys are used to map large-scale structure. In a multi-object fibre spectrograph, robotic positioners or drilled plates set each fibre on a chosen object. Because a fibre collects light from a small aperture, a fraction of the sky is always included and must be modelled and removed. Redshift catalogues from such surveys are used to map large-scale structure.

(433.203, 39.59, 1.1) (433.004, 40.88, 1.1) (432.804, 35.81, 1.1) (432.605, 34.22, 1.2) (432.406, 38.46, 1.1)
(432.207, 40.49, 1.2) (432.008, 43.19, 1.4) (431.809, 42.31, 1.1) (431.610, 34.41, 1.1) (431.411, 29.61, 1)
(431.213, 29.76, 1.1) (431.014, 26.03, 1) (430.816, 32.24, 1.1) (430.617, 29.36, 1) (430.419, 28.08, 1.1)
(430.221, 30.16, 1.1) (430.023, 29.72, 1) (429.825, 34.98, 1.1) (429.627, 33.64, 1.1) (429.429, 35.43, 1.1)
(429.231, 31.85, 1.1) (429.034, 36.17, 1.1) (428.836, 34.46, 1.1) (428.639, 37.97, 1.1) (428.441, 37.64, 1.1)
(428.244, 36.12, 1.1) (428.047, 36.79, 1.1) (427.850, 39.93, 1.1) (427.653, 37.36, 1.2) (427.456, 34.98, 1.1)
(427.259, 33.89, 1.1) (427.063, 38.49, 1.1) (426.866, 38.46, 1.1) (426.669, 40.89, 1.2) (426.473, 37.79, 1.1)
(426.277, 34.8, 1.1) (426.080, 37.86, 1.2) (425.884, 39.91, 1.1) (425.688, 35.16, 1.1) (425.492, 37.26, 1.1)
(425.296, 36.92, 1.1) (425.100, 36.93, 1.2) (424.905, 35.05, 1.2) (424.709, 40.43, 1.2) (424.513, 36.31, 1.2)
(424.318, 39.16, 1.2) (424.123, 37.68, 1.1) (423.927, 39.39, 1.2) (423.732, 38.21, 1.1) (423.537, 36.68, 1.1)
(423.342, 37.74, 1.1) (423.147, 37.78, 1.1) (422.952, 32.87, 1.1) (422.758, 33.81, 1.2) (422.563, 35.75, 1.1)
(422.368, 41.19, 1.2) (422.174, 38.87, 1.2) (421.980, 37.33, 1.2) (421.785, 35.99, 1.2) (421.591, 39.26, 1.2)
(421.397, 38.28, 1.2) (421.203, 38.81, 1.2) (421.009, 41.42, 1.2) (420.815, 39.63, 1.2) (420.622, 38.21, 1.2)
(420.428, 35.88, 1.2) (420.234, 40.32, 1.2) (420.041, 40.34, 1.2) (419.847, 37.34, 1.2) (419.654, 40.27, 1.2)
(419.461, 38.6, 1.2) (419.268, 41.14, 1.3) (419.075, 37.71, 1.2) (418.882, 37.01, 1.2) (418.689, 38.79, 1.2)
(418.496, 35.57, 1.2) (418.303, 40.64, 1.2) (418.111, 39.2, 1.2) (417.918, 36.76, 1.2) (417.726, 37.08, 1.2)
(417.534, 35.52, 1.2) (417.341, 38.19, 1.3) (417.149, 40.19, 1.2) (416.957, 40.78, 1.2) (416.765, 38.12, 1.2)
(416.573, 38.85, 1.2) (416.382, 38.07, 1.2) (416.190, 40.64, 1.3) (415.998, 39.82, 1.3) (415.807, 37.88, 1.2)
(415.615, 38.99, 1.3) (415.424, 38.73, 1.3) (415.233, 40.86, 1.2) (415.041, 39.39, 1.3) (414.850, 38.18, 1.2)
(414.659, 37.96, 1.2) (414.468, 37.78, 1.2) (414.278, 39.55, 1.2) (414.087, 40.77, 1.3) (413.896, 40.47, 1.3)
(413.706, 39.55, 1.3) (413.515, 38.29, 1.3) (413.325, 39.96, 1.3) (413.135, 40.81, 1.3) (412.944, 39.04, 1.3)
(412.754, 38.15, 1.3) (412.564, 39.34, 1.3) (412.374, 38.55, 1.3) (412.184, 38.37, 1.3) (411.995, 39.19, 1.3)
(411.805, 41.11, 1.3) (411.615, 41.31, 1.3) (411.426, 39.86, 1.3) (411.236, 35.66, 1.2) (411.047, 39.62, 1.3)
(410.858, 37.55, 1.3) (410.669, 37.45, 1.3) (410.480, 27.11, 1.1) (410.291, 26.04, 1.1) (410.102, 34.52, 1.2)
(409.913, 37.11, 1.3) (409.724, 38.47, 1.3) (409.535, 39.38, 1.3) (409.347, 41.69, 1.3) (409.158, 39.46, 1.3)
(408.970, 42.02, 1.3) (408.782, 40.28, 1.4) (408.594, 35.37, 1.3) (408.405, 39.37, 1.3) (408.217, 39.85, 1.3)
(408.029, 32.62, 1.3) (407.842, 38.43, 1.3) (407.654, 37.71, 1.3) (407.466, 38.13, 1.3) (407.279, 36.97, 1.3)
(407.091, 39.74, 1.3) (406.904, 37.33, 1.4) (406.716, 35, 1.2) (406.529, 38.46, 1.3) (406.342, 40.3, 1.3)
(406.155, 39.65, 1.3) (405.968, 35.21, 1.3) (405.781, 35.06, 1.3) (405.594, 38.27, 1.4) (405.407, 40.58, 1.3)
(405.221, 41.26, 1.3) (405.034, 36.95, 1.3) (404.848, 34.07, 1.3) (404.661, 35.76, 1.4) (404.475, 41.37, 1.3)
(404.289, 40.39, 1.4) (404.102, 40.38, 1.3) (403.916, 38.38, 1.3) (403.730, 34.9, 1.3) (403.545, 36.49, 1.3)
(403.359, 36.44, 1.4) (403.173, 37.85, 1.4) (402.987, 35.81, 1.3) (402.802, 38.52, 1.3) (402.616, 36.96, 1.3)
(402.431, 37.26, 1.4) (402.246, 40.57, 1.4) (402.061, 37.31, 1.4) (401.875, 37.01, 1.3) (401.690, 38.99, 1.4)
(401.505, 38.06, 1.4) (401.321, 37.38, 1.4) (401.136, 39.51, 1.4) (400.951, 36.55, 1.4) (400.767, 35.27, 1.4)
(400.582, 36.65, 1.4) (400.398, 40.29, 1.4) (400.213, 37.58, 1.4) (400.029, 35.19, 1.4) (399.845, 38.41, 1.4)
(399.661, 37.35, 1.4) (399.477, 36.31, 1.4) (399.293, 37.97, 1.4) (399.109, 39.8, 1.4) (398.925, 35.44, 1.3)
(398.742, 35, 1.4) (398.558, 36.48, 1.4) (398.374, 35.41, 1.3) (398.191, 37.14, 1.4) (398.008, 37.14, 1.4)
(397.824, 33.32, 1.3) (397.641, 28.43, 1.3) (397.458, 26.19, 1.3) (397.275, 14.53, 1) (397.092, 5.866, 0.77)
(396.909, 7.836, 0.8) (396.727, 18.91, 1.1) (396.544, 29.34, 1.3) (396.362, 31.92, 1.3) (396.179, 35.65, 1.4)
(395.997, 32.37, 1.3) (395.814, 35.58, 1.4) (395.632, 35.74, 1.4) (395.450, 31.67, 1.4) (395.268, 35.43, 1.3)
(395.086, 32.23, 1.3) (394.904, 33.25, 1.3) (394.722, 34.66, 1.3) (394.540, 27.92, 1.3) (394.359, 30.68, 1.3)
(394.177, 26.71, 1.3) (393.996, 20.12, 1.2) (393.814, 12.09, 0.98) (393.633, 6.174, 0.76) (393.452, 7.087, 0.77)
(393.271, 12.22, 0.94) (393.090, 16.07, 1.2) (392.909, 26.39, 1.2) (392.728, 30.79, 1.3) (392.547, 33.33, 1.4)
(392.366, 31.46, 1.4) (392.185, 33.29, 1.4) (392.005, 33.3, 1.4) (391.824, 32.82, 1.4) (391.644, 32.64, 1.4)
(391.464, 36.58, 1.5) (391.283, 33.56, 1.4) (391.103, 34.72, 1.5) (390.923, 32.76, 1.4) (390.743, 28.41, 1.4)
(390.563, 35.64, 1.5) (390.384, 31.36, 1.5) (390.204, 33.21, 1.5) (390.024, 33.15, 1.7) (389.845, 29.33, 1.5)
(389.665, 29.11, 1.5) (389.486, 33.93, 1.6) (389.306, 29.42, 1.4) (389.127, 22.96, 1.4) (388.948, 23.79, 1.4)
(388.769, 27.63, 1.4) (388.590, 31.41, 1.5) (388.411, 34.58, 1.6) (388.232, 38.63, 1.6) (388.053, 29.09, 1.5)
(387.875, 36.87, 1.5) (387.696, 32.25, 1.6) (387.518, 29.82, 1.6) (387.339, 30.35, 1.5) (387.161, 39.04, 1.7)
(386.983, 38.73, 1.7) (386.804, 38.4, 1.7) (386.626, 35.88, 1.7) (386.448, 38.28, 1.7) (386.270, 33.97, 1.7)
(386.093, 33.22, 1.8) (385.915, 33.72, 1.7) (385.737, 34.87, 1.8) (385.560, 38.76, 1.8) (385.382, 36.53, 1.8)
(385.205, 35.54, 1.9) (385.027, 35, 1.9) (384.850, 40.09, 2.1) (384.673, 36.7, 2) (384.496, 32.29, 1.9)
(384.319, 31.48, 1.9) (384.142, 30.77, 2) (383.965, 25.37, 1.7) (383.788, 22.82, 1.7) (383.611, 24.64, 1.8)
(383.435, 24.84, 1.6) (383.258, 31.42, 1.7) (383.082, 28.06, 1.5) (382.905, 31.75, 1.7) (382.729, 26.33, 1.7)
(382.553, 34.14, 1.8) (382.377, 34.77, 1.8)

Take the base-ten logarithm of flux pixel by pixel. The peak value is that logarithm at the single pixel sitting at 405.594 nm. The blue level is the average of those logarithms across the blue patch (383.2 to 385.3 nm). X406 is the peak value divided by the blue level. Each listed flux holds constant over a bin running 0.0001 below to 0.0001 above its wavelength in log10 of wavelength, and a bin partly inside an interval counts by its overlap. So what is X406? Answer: 1.07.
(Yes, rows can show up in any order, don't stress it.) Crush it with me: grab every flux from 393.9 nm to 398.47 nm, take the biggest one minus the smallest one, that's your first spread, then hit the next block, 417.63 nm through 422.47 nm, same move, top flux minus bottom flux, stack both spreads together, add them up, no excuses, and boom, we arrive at 37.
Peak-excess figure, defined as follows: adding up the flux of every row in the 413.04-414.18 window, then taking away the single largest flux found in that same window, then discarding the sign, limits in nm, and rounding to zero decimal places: 199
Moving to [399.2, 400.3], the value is 184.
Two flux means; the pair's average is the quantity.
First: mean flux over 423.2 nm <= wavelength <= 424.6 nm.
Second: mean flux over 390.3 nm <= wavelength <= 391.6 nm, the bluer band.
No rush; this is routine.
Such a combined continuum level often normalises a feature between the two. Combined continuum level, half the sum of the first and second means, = 35.6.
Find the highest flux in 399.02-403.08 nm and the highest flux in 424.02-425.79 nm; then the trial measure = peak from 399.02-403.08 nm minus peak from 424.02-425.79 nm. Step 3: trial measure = 0.1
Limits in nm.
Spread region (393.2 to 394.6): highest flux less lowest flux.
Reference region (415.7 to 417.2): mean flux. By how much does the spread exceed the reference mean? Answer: -14.8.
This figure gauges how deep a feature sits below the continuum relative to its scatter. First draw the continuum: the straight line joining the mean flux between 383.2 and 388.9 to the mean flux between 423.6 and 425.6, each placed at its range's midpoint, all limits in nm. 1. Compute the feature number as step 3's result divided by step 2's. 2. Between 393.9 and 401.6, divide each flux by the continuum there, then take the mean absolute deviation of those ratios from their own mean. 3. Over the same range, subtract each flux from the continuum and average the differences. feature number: 15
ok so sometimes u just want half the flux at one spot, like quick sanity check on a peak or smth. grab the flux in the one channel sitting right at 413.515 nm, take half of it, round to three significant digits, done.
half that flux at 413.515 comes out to 19.1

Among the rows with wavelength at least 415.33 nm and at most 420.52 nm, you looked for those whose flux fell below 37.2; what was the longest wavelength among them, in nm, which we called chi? 420.428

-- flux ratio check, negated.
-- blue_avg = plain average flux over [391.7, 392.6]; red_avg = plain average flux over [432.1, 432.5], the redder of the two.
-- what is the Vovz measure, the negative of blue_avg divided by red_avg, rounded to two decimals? -0.83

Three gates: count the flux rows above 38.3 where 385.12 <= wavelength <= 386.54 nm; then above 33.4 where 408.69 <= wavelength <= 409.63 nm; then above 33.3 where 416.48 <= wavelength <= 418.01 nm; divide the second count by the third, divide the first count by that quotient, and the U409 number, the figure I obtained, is 1.6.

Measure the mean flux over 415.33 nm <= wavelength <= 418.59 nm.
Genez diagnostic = 39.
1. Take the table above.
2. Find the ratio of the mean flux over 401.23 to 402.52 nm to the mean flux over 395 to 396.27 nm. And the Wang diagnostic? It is 1.12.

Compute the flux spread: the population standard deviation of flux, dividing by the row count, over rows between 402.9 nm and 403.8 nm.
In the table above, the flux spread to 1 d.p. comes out 1.0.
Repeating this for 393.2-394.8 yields 10.1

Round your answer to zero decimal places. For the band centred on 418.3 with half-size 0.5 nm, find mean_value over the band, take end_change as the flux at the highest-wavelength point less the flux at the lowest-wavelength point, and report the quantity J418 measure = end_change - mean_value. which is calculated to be -36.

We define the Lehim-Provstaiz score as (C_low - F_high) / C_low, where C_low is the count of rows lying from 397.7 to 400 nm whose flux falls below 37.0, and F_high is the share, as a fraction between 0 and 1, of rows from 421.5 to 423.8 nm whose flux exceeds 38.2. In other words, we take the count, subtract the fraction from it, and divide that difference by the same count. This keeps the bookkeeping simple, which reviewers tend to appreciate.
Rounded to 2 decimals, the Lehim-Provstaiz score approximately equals 0.94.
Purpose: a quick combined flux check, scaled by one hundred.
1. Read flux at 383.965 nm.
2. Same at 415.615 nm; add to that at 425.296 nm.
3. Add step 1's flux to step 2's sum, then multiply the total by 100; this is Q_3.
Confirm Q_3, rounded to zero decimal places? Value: 10128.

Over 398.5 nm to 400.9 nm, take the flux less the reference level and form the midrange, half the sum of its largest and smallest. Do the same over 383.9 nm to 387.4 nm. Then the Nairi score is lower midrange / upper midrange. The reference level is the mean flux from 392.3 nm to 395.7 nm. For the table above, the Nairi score 0.6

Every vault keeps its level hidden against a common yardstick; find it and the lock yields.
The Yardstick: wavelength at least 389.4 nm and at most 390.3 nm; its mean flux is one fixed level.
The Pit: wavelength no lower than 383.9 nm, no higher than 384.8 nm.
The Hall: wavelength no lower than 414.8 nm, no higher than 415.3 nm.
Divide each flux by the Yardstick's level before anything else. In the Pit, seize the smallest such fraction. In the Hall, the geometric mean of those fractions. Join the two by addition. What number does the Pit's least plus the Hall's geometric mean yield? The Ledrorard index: 2.0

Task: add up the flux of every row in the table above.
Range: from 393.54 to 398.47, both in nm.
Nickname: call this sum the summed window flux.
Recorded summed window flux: 736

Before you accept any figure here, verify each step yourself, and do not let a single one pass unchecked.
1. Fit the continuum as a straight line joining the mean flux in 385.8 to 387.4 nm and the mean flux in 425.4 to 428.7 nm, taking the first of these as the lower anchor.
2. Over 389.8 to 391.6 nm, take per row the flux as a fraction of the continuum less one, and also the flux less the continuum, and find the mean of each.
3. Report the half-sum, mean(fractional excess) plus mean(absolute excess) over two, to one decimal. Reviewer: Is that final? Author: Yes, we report -1.6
